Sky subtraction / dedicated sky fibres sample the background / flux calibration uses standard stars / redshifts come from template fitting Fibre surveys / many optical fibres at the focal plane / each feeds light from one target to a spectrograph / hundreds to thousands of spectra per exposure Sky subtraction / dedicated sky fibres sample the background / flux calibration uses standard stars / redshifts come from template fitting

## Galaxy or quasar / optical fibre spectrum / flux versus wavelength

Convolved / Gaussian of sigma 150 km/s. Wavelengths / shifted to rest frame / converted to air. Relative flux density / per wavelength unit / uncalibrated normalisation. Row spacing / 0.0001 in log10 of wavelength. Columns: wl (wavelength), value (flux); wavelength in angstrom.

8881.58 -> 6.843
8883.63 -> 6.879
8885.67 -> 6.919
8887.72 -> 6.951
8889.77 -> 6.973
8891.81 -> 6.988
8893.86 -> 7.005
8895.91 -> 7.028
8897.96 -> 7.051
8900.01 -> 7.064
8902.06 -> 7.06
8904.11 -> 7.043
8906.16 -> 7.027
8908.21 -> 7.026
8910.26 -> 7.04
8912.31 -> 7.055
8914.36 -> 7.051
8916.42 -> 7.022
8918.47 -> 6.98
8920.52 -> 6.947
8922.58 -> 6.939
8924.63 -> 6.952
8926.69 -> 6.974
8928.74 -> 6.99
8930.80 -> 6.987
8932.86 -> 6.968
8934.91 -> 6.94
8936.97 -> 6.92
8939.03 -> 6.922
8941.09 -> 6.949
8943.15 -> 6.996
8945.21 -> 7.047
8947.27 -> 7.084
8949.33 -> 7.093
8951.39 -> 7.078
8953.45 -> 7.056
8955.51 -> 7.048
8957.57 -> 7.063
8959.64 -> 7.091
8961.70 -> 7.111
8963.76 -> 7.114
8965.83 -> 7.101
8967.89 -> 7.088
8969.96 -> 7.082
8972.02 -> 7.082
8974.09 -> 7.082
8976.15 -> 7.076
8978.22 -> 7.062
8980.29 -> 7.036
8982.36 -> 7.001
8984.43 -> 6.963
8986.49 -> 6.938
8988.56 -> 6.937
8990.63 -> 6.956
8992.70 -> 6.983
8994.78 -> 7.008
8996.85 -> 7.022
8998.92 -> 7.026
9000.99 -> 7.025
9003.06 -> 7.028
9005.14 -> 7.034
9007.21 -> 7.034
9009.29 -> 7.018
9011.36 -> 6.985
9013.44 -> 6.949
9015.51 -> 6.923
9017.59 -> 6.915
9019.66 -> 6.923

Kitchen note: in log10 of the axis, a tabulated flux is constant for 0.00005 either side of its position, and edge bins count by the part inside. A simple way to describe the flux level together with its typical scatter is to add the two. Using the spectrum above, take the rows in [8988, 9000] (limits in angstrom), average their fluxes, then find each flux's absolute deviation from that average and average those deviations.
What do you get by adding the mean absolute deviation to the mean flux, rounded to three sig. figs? 7.02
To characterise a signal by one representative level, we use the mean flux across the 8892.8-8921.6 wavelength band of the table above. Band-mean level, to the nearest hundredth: 7.03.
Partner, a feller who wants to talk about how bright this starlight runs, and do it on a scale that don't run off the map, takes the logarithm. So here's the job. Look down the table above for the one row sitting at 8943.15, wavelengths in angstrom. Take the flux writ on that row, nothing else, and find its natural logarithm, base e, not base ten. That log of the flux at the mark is 1.95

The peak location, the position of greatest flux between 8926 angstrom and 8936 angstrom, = 8928.74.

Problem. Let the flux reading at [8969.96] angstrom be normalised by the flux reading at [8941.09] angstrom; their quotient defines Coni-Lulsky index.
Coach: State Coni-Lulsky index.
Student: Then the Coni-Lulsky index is 1.02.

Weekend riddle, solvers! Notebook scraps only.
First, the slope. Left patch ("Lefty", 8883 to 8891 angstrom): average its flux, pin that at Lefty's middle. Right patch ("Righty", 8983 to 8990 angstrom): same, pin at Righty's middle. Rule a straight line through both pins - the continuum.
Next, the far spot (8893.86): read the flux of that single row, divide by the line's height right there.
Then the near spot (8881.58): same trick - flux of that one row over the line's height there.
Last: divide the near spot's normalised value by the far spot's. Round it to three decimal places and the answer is 0.977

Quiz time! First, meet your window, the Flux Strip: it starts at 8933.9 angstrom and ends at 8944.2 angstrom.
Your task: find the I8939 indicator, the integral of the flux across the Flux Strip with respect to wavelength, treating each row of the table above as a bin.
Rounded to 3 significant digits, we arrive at 71.5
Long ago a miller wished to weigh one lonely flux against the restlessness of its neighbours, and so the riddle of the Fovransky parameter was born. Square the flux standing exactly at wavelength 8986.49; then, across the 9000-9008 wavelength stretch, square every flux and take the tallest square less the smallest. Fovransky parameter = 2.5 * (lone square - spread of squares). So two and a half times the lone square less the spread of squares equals 120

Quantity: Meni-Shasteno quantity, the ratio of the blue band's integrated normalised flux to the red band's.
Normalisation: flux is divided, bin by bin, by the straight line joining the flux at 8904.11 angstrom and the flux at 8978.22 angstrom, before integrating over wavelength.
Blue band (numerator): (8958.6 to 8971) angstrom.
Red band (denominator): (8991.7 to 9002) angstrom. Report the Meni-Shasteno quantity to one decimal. 1.2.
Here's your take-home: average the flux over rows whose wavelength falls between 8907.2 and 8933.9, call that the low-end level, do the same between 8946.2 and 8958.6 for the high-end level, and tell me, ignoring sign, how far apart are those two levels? 0.08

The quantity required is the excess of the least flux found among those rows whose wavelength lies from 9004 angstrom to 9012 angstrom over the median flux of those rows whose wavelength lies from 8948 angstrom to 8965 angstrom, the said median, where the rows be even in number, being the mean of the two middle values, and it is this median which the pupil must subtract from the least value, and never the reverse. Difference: -0.10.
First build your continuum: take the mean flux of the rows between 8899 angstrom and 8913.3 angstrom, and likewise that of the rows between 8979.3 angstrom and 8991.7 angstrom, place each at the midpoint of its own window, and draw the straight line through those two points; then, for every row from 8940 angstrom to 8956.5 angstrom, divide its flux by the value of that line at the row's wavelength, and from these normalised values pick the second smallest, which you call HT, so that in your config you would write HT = 1.00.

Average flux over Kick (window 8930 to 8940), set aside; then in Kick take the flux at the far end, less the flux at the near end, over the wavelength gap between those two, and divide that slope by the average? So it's -0.0011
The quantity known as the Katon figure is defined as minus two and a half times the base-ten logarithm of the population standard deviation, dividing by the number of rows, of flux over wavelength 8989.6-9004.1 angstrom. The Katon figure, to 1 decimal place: 4.0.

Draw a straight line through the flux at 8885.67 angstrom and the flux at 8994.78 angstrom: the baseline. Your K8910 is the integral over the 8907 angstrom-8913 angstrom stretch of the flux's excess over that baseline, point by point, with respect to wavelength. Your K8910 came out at 0.6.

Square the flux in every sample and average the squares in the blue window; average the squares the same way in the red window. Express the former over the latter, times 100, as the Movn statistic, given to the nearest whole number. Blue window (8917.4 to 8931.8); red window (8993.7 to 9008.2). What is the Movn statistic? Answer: 98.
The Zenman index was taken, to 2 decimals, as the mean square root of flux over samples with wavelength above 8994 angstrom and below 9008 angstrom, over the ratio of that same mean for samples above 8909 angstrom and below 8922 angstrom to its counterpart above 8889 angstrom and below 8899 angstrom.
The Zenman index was 2.65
